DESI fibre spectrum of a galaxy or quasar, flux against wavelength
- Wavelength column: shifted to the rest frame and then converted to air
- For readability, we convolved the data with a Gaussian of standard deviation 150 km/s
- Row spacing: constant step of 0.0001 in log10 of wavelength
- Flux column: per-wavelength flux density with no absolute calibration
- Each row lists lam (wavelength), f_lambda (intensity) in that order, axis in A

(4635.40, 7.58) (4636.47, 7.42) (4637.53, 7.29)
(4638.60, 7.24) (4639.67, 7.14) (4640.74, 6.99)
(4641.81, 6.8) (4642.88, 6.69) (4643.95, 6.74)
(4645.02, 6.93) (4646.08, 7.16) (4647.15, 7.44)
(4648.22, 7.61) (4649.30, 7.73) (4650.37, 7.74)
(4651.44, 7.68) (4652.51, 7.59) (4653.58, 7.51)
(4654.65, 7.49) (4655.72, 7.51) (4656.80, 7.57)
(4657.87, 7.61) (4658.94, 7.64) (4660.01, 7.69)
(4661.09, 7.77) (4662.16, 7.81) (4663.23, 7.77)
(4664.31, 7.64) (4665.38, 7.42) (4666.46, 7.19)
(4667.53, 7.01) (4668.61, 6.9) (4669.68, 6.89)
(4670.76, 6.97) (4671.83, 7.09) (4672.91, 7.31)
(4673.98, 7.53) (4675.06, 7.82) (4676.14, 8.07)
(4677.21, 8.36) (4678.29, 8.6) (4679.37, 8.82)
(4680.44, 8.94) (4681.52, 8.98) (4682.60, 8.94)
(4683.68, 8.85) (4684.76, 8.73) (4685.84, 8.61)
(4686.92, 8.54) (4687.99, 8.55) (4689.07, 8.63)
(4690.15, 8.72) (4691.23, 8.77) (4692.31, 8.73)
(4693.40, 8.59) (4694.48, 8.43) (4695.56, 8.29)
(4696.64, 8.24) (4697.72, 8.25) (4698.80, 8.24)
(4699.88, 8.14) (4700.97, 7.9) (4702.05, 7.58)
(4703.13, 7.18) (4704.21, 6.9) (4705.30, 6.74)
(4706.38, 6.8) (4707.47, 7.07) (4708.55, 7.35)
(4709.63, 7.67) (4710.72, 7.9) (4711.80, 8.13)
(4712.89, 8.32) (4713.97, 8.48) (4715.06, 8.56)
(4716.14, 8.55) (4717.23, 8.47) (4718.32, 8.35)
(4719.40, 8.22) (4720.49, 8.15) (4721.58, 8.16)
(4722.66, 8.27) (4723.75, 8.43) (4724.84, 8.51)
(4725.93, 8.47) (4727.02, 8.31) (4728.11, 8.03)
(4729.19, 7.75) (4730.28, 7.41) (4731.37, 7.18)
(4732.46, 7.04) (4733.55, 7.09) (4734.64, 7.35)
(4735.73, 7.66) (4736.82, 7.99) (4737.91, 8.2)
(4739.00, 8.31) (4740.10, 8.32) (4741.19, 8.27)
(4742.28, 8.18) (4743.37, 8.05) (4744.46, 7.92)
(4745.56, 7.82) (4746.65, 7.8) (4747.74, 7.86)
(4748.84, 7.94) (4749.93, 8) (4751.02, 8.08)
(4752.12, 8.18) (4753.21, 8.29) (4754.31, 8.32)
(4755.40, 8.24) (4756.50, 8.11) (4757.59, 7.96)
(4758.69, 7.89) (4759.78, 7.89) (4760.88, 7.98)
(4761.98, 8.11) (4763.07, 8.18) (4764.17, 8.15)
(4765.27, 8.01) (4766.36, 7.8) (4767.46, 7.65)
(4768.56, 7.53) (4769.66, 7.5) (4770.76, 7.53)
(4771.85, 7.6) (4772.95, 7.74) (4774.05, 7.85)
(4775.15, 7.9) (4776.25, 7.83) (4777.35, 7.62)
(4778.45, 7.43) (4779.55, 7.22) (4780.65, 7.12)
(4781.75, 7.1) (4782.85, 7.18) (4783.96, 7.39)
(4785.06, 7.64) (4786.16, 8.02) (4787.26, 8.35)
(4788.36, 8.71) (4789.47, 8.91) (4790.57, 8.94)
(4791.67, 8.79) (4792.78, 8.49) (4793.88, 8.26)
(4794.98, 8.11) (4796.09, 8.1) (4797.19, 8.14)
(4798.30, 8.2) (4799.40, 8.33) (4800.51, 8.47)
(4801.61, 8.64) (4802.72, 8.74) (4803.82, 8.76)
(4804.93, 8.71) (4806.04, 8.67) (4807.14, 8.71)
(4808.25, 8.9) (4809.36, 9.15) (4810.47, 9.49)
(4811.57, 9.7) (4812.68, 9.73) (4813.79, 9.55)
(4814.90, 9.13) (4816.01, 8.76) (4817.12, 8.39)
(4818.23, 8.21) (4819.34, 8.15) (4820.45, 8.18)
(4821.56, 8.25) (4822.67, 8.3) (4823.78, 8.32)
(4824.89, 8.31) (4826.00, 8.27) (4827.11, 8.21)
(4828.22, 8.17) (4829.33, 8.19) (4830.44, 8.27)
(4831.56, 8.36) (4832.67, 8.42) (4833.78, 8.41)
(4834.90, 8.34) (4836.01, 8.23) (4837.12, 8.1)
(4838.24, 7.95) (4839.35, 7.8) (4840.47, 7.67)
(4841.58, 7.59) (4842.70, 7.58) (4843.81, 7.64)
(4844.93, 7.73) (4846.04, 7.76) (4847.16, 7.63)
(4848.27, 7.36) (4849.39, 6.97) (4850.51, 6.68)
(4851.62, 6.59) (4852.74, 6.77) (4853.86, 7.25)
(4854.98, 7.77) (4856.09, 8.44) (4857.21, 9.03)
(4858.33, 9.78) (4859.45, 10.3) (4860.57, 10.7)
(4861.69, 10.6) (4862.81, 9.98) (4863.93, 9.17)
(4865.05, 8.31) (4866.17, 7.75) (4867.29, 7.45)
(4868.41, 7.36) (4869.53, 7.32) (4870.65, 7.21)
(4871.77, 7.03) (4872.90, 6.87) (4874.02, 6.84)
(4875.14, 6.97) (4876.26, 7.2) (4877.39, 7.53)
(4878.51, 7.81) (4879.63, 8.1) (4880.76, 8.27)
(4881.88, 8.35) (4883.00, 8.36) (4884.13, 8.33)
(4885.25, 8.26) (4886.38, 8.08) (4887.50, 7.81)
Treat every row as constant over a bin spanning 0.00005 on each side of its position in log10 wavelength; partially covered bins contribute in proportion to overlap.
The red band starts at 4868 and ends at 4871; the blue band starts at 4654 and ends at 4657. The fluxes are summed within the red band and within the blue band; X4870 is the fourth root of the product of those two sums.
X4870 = 4.71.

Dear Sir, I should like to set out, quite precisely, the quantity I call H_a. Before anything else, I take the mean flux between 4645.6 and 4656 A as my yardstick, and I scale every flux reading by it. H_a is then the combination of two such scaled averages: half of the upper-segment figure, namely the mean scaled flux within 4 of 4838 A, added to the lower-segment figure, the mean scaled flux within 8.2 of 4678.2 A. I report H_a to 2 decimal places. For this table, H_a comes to 1.62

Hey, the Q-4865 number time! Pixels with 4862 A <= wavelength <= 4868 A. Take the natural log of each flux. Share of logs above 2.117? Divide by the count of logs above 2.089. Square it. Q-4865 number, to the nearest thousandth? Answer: 0.040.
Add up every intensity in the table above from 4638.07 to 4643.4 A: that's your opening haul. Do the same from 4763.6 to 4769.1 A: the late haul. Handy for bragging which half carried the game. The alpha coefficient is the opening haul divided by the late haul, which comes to 0.89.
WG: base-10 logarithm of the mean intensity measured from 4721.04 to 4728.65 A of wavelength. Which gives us 0.92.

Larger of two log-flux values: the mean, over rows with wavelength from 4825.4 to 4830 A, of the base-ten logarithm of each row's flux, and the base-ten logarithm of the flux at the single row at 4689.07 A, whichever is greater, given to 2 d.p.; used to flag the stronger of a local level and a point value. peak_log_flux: 0.94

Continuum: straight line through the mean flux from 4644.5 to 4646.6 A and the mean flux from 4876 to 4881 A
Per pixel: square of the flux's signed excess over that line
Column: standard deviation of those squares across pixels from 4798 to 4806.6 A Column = 0.4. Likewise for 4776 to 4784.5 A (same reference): 0.1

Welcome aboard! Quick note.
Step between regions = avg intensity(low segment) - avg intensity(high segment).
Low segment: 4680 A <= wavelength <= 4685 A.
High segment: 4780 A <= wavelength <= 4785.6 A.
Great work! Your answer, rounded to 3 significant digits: 1.60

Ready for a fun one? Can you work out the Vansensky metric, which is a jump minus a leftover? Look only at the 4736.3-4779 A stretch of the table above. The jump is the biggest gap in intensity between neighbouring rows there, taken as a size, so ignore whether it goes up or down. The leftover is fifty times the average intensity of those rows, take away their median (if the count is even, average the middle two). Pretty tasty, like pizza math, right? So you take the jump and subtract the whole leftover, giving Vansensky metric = -389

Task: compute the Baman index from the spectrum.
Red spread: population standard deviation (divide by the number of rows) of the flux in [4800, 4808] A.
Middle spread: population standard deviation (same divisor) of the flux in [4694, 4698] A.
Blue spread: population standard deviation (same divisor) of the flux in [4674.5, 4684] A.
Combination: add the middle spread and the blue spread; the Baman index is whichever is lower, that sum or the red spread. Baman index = 0.09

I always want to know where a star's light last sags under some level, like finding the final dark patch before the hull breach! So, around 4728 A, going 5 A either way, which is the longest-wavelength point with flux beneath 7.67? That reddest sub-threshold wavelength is 4732.46 A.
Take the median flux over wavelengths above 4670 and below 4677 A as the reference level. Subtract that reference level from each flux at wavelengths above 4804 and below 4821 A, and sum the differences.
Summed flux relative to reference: 22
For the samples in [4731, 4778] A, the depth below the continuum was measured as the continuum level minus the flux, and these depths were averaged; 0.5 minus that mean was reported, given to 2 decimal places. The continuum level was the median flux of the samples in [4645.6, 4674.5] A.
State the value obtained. 0.85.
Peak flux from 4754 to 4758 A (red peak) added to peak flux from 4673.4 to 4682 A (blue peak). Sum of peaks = 17.3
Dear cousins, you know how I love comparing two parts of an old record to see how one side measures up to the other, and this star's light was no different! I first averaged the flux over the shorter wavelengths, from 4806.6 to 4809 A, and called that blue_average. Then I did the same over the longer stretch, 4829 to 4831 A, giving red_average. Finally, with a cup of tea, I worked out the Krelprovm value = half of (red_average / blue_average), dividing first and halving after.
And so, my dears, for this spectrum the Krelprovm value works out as 0.47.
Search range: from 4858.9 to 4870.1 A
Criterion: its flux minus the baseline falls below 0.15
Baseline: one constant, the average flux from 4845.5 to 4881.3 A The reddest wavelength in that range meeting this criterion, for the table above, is 4869.53 A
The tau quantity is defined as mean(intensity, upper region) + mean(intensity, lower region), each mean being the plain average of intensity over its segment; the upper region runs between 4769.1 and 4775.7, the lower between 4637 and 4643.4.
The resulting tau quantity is 14.7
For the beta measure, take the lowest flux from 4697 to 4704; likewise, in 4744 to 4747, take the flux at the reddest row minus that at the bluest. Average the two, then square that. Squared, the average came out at 12.5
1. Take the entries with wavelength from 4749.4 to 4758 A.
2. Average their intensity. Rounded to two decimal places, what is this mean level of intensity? 8.15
